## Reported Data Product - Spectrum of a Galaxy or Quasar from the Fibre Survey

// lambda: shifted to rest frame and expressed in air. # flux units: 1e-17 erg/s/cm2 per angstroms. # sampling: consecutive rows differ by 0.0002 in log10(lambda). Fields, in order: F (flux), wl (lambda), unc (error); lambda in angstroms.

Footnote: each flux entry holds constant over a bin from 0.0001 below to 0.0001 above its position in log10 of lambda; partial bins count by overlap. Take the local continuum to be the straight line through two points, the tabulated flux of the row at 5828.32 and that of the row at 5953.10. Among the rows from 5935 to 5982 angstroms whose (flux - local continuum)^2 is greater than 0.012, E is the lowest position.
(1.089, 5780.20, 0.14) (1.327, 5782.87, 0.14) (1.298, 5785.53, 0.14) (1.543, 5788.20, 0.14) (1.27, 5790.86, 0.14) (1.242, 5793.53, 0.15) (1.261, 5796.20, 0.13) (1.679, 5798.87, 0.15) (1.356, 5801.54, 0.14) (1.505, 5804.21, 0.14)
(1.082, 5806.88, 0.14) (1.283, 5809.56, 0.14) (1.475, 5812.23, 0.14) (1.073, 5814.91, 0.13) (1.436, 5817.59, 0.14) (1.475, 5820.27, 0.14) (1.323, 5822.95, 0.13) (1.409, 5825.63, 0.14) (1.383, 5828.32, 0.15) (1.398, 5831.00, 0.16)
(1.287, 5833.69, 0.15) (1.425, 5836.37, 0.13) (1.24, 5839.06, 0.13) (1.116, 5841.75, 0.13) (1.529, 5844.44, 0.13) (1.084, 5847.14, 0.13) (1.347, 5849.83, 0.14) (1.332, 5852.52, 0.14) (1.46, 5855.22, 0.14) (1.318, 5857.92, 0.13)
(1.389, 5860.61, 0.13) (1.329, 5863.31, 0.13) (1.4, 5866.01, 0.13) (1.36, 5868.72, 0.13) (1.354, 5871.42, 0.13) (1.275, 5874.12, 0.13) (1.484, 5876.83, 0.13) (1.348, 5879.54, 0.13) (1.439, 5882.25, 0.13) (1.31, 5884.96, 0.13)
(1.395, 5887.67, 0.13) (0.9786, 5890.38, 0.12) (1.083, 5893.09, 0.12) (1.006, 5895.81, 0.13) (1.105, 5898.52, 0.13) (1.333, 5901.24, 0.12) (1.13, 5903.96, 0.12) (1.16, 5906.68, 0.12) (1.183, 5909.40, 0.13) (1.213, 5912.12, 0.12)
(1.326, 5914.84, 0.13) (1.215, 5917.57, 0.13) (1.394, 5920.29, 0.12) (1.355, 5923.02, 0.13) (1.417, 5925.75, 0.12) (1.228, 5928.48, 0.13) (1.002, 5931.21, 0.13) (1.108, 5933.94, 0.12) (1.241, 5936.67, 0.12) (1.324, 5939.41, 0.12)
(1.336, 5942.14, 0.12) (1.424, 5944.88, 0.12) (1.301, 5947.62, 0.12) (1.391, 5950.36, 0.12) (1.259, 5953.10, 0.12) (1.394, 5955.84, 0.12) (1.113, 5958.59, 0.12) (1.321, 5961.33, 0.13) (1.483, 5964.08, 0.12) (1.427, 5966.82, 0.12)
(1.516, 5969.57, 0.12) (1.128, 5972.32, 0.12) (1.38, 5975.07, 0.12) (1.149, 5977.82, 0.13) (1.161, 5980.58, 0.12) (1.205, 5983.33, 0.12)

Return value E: 5944.88 angstroms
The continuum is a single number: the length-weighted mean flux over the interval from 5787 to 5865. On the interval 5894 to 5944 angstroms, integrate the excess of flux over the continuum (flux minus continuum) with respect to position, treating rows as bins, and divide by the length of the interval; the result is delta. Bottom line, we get -0.12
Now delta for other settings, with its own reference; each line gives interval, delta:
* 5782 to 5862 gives 0.00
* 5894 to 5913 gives -0.19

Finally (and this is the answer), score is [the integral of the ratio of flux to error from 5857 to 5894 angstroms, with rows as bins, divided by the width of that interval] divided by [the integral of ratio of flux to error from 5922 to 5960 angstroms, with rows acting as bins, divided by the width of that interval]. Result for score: 0.98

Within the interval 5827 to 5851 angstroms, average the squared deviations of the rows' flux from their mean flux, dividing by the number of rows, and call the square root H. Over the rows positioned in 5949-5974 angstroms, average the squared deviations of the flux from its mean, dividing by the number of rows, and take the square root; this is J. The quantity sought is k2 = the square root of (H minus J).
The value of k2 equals 0.03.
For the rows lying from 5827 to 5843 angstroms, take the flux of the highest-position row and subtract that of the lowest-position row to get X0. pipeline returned -0.27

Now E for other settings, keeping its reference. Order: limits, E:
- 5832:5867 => 5839.06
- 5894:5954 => 5895.81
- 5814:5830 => 5814.91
